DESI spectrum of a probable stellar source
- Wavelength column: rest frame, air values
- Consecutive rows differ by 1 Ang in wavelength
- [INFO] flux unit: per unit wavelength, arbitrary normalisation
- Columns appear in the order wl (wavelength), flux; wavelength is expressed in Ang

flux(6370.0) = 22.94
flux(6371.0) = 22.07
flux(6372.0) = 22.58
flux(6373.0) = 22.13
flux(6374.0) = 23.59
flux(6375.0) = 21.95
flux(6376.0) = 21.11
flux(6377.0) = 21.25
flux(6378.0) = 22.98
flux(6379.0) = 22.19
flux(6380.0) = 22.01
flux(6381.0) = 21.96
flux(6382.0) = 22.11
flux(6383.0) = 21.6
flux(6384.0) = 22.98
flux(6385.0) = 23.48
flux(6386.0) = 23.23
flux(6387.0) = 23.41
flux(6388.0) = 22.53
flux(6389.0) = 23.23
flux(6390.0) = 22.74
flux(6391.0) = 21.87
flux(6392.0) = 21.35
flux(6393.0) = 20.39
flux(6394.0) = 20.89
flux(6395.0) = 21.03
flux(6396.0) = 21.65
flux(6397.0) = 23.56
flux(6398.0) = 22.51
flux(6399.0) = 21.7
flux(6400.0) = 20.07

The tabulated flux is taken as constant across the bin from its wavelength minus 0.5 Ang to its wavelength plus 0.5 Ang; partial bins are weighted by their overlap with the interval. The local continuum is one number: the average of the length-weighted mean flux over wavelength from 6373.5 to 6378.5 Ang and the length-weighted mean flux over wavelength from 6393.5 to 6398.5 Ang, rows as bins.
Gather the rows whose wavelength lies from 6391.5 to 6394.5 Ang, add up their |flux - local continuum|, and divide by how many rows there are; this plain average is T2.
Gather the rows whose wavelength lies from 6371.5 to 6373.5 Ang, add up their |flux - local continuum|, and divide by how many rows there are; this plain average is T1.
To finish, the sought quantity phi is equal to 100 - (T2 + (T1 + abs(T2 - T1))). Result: 97.6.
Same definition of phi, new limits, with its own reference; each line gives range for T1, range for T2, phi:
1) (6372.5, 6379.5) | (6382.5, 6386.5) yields 98.0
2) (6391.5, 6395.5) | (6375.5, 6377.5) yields 97.7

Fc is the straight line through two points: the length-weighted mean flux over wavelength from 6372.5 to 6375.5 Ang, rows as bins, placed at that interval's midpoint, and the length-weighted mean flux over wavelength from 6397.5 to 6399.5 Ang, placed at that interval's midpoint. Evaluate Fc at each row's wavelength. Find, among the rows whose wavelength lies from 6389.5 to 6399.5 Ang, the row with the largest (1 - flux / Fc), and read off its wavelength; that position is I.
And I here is 6393.0 Ang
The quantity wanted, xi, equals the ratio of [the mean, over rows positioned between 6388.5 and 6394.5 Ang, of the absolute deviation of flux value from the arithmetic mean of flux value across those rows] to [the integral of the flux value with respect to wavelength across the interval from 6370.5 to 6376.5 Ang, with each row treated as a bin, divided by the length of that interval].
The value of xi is 0.039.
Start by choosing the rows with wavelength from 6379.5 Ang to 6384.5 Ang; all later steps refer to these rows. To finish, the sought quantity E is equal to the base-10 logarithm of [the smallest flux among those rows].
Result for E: 1.33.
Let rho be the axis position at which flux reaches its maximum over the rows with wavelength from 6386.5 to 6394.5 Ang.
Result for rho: 6387.0 Ang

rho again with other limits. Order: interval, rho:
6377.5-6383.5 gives 6378.0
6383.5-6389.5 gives 6385.0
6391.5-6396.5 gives 6396.0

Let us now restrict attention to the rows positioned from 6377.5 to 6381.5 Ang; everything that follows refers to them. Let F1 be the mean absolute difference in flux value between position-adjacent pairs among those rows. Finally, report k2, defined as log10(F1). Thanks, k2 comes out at -0.47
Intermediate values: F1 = 0.34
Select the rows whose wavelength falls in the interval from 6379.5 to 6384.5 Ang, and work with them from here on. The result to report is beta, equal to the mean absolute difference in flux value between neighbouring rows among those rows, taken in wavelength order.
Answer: 0.5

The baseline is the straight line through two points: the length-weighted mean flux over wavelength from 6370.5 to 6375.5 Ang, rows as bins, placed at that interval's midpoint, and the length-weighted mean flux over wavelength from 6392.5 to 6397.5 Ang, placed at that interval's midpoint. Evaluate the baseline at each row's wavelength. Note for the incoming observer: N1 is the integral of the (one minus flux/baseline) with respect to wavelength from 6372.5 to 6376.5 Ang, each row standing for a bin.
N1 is 0.04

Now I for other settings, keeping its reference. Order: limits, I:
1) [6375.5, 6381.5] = 6376.0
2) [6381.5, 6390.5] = 6383.0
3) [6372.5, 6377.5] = 6376.0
